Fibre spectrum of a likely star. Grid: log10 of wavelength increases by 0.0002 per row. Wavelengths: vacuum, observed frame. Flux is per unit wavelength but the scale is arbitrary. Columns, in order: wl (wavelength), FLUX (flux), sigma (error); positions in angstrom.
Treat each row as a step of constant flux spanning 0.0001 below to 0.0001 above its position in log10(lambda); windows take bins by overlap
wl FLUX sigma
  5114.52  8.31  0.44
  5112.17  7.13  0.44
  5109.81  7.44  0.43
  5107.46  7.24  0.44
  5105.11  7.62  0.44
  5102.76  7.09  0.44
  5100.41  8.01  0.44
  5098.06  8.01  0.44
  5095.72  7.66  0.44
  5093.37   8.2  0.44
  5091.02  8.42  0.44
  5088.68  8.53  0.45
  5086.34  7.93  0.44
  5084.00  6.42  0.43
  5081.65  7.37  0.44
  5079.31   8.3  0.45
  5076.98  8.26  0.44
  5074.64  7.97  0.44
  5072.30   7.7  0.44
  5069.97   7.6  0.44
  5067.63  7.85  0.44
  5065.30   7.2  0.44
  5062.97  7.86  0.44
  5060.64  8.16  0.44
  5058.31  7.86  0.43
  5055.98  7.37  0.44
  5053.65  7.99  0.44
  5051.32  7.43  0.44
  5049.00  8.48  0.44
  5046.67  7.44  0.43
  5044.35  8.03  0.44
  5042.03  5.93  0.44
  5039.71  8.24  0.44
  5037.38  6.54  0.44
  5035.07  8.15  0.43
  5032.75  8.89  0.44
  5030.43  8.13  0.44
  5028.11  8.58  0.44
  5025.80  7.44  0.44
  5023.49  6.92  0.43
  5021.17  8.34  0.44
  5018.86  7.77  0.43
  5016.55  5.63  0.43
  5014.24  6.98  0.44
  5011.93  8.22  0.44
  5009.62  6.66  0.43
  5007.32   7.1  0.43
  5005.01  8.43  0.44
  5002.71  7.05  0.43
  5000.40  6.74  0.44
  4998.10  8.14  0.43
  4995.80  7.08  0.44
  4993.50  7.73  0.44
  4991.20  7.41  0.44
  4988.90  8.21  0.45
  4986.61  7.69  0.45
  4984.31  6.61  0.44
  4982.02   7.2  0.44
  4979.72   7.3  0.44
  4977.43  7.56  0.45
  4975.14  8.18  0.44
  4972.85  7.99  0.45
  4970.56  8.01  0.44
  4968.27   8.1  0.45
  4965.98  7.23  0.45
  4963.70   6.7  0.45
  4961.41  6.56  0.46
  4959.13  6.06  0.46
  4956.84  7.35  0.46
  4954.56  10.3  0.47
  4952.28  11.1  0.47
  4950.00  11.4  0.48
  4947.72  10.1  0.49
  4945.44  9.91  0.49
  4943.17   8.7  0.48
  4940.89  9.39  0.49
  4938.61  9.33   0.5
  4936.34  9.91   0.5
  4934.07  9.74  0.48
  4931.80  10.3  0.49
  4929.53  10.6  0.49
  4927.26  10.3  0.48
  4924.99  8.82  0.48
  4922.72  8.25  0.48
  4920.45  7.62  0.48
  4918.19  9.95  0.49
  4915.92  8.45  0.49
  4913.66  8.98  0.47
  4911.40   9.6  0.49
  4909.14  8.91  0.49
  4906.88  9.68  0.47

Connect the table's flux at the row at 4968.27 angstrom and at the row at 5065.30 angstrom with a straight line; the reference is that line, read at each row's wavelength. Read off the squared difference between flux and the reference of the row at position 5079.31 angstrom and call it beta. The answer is 1.5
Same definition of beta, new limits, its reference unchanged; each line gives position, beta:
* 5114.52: 2.5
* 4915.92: 0.0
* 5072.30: 0.3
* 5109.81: 0.4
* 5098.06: 1.2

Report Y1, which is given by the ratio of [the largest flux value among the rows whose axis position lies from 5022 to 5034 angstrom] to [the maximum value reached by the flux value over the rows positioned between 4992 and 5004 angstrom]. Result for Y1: 1.09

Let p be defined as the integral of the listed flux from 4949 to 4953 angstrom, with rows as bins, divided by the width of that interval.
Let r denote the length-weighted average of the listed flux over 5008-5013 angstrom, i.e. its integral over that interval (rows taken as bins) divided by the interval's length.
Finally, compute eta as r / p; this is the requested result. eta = 0.66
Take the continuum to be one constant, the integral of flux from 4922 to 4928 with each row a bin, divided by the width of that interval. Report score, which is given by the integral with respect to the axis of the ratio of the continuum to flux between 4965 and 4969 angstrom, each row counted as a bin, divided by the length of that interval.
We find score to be 1.2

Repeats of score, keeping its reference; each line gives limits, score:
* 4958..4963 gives 1.4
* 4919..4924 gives 1.1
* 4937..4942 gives 1.0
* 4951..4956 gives 0.9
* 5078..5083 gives 1.2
